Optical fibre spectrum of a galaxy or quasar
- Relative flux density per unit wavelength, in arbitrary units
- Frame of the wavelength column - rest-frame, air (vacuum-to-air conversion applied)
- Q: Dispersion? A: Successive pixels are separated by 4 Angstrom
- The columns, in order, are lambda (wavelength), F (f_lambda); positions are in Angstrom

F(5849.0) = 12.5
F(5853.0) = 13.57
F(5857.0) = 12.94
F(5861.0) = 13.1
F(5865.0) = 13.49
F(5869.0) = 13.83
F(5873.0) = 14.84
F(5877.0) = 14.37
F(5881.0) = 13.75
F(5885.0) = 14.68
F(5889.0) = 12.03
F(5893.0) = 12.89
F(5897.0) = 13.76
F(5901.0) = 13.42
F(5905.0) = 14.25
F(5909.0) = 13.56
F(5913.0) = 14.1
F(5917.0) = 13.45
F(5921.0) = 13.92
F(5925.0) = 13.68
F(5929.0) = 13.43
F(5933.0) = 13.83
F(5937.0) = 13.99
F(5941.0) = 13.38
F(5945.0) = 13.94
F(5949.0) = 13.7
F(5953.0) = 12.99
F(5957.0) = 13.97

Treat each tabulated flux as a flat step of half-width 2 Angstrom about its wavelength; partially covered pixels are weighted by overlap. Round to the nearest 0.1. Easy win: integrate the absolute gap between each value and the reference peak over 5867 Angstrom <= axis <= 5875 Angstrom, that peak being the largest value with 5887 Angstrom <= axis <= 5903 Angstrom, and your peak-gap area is 4.6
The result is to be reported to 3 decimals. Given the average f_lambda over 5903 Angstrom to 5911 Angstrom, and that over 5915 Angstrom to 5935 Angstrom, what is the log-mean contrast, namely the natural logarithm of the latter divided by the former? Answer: -0.018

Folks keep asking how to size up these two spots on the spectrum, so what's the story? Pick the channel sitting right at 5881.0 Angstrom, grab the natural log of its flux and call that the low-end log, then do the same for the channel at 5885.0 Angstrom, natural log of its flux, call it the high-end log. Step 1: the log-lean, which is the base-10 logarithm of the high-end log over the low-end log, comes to 0.011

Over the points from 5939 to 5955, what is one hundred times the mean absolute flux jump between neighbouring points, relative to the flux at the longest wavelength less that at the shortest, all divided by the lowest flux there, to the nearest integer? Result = -10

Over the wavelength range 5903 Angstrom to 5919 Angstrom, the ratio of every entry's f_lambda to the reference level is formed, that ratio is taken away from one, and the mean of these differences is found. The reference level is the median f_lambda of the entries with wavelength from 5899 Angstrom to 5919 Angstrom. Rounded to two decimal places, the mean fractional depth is -0.02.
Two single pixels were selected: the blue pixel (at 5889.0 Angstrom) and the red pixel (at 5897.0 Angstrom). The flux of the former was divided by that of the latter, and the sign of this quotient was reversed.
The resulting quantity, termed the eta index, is -0.87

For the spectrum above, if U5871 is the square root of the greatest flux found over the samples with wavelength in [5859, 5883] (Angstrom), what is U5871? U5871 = 3.85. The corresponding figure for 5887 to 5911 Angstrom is 3.77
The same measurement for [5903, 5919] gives 3.77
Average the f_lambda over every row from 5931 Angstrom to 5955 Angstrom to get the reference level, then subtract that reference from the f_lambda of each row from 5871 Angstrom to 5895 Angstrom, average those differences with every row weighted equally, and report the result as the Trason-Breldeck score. 0.12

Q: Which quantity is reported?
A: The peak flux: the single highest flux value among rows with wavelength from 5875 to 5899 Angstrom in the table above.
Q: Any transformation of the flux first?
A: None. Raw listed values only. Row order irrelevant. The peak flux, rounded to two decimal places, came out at 14.68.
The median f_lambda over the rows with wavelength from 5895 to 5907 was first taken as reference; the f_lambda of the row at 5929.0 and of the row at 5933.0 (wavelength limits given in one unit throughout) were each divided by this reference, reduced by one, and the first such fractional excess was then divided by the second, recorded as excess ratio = -4.7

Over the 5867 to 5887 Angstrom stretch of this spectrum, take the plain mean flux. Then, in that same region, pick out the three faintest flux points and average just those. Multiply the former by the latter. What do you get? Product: 200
